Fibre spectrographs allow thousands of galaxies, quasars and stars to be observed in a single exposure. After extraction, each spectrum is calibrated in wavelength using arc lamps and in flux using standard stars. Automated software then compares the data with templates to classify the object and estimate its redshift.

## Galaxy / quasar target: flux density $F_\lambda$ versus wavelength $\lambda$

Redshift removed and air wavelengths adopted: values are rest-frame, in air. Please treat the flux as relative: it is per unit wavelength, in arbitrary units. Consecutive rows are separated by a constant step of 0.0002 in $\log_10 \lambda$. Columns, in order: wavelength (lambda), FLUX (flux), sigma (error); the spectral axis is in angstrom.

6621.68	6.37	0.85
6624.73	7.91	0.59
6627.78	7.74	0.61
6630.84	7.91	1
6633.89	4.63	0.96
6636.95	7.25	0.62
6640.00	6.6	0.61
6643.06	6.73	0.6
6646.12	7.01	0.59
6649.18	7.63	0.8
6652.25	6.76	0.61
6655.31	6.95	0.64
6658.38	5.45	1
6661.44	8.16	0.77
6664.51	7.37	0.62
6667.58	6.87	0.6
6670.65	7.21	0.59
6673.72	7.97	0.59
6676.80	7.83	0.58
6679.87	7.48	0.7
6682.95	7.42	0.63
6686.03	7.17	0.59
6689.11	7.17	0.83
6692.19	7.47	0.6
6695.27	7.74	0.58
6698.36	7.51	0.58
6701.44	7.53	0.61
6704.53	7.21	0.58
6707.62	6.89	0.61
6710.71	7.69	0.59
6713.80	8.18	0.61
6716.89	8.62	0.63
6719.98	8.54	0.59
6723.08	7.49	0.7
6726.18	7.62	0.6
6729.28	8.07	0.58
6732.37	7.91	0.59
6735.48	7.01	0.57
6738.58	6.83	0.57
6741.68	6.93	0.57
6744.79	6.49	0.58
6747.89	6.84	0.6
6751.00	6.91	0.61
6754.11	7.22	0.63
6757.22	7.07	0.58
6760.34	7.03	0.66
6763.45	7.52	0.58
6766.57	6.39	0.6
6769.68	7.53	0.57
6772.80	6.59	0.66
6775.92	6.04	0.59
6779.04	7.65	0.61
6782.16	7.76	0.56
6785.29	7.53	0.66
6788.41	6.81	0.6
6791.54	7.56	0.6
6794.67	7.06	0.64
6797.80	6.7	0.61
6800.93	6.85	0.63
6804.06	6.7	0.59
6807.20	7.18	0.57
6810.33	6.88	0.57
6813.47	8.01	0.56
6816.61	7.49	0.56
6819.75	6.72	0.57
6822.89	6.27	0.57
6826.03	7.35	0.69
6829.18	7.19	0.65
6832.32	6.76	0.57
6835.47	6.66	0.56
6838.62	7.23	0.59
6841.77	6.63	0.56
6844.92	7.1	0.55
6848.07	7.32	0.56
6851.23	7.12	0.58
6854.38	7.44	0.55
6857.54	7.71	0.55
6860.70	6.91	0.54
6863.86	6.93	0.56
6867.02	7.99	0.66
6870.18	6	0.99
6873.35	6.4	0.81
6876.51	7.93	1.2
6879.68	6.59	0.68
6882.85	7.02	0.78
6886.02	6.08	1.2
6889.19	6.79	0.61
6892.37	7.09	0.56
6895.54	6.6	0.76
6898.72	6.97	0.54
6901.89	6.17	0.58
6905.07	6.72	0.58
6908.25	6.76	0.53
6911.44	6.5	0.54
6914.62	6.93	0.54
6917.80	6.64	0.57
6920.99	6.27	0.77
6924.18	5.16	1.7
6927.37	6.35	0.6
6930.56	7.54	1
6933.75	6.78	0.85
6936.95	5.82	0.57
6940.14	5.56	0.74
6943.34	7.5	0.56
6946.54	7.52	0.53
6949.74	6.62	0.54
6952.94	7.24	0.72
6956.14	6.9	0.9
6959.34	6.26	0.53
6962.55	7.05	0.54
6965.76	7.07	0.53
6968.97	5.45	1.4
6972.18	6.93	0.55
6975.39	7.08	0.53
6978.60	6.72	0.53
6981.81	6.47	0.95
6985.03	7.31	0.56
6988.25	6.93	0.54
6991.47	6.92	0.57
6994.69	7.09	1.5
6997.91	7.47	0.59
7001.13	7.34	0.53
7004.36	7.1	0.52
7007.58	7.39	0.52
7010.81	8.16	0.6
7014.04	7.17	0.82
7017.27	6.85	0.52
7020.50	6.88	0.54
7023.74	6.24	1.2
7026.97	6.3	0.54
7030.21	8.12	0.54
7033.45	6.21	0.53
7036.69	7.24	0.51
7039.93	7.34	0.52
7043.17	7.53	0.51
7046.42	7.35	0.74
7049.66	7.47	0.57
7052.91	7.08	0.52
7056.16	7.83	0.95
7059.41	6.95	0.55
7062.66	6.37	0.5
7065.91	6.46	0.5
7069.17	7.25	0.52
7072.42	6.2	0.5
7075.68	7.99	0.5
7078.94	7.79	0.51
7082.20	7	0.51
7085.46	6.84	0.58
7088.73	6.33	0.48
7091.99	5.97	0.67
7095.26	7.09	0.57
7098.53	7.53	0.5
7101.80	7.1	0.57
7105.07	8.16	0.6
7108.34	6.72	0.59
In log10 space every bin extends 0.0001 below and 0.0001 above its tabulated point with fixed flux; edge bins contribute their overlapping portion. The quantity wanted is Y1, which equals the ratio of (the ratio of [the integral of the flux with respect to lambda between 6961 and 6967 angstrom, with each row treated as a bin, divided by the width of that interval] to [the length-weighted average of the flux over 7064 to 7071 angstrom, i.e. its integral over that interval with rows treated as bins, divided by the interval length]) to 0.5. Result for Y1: 2.1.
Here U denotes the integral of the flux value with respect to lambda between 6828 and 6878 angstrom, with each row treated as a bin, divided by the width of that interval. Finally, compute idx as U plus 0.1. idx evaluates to 7.18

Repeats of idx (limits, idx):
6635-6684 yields 7.24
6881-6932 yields 6.70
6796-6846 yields 7.08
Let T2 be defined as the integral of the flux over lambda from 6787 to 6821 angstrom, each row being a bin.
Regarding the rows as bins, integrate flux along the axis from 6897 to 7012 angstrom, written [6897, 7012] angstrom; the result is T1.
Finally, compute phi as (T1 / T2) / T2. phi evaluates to 0.0134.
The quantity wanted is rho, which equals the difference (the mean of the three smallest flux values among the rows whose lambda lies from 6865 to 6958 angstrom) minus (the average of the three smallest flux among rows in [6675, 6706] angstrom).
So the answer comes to -1.67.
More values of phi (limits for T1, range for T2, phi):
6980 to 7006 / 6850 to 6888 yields 0.0026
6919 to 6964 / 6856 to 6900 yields 0.0032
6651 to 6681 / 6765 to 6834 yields 0.0009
